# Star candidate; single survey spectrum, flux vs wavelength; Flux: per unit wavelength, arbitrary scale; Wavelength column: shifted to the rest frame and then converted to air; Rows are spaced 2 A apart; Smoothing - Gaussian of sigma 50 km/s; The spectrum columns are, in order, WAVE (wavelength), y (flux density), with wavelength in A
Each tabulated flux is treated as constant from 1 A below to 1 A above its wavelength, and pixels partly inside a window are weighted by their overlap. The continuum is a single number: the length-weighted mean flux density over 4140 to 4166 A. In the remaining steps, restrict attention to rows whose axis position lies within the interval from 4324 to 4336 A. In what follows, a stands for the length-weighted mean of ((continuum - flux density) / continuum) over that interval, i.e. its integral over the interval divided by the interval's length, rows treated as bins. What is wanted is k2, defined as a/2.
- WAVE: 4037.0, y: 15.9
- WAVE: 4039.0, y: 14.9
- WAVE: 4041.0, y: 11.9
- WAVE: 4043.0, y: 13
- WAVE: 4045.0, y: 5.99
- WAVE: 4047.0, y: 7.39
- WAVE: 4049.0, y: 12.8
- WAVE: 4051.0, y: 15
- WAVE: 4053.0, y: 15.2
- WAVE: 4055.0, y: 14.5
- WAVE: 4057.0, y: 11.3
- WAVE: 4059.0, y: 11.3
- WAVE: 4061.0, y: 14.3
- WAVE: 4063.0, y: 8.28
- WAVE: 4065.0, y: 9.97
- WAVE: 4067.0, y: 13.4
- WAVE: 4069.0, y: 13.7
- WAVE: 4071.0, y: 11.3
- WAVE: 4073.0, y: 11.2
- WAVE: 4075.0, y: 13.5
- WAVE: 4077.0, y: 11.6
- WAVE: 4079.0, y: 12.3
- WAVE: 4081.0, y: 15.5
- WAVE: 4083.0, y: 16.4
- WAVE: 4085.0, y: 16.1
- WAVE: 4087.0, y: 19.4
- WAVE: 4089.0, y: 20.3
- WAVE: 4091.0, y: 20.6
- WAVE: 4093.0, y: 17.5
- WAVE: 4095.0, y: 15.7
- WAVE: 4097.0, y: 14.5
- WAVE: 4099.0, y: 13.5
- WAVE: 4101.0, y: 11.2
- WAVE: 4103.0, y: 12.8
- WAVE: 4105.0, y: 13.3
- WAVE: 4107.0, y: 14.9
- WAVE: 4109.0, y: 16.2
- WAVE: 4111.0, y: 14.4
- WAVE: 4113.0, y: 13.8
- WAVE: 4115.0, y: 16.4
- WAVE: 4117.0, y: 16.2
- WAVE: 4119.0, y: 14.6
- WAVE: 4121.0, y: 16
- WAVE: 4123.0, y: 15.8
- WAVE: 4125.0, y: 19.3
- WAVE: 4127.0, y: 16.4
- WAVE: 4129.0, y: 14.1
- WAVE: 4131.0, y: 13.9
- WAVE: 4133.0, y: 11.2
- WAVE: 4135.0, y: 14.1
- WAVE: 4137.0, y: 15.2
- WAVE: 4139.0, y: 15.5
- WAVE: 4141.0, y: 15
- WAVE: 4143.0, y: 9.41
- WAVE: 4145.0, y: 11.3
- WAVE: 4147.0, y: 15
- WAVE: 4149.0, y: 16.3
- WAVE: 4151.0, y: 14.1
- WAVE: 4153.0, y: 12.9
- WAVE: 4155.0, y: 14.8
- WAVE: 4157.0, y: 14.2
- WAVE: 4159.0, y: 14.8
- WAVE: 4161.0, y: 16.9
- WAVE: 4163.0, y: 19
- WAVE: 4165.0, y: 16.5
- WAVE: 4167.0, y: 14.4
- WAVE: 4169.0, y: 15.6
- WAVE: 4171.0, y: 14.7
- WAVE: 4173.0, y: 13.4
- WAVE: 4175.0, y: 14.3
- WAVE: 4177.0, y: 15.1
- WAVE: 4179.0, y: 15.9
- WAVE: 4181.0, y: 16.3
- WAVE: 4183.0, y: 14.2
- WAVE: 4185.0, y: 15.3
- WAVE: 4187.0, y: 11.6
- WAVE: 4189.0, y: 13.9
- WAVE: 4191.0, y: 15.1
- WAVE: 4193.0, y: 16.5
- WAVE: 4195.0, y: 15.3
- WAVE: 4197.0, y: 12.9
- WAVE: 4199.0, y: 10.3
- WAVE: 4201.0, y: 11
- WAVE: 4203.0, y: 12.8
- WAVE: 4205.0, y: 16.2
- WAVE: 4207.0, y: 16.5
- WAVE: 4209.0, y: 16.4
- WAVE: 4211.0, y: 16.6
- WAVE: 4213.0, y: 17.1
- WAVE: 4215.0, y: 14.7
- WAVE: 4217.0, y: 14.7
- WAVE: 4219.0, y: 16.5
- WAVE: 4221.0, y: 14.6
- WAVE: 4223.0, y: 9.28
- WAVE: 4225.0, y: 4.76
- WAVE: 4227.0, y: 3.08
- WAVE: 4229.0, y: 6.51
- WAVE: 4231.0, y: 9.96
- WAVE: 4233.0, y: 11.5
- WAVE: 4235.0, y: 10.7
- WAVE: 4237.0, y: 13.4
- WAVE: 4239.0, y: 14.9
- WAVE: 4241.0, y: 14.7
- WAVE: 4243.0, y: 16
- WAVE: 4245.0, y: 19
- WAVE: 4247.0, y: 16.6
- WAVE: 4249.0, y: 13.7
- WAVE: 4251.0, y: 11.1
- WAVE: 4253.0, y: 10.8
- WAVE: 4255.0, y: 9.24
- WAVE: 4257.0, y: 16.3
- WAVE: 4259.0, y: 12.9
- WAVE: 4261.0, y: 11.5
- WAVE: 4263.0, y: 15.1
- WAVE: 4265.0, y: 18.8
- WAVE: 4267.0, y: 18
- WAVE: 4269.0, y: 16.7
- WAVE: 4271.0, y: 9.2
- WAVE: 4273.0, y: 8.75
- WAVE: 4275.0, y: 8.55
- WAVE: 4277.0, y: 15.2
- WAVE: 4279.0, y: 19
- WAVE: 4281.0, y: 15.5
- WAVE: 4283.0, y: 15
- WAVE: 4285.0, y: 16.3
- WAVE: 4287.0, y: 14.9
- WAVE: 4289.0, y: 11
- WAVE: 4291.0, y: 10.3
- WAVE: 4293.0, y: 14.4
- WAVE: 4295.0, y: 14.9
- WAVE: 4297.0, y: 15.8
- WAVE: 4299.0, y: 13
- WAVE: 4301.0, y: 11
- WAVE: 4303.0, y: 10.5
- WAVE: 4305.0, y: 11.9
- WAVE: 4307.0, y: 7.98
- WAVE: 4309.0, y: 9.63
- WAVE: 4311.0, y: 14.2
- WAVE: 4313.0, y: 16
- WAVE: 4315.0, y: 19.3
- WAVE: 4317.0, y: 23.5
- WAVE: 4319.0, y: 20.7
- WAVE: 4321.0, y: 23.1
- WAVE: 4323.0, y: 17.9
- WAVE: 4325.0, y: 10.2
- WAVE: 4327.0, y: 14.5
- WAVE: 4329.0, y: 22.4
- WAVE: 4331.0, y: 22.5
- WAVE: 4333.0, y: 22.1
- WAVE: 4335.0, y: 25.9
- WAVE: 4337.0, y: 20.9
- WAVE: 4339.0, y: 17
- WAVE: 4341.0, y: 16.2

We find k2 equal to -0.170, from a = -0.34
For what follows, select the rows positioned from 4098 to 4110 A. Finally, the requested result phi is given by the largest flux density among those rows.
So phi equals 16.2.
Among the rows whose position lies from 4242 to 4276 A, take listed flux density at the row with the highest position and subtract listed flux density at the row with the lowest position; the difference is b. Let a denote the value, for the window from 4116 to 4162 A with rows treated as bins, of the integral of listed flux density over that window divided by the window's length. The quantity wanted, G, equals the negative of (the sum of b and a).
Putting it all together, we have -7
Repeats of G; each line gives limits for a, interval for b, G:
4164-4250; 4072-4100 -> -16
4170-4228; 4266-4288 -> -11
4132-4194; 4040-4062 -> -17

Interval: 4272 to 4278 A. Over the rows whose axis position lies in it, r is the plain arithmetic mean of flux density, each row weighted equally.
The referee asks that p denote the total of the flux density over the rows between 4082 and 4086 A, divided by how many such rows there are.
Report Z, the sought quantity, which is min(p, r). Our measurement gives 10.8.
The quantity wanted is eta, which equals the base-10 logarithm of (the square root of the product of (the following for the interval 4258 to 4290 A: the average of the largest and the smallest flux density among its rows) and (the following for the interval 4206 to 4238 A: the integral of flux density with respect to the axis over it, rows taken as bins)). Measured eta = 1.87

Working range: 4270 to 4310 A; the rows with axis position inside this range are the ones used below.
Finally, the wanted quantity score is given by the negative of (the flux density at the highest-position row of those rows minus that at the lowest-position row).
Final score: -0.4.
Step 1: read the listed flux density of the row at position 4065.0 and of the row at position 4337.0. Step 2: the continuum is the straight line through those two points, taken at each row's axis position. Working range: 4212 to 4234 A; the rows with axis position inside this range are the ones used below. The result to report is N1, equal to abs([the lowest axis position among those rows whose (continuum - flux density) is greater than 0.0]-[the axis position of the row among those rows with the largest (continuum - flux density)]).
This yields 12 A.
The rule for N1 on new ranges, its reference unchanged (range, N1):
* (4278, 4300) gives 10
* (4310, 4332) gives 14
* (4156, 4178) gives 0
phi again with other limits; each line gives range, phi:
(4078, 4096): 20.6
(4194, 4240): 17.1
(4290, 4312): 15.8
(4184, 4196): 16.5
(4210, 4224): 17.1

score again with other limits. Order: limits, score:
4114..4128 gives 0.0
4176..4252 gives 4.0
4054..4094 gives -3.0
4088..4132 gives 6.4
